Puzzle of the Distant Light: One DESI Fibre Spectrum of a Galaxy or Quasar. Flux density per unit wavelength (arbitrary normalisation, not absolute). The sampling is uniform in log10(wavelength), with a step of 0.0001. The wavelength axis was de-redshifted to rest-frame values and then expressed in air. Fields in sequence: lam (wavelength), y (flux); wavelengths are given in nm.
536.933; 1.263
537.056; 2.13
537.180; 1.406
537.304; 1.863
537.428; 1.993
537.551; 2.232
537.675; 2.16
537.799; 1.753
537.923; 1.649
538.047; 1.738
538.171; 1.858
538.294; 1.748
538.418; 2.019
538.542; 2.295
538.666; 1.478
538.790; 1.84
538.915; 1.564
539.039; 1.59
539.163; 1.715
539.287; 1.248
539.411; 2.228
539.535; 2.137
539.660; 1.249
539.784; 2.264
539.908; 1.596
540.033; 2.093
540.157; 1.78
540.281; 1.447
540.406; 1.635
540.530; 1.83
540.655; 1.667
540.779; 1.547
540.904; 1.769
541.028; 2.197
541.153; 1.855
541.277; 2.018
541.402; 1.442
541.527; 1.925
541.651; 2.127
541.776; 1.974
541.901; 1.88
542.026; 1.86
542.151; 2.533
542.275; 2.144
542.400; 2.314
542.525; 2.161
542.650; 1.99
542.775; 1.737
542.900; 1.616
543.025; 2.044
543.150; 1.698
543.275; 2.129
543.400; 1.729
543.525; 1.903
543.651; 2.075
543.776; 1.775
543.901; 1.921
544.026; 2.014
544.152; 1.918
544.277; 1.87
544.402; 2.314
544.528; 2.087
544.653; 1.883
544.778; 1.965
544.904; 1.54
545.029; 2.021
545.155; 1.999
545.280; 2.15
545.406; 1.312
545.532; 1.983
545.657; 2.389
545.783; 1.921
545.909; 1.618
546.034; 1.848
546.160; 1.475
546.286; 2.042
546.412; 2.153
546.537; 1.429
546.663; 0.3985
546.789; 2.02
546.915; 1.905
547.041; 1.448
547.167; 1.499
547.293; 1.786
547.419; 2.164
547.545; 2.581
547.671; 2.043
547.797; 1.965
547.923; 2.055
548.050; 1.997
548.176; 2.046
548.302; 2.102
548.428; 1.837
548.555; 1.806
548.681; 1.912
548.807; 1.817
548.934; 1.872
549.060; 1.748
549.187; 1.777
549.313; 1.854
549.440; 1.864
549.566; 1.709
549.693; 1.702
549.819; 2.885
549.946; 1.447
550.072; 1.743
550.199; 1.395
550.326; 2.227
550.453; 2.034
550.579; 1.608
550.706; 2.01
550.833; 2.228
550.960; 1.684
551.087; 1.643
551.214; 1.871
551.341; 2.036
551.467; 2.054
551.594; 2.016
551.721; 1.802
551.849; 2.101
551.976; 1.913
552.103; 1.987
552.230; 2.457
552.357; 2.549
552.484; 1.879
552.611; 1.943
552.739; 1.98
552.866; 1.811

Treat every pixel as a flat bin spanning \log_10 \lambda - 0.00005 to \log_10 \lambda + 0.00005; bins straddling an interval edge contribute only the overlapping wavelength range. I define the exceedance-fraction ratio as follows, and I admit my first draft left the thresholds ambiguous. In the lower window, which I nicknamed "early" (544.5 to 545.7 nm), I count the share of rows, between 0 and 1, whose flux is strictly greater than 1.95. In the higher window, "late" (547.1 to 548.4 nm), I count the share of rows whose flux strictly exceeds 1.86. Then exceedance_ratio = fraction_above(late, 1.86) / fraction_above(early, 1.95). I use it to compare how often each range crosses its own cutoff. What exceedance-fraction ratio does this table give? 1.1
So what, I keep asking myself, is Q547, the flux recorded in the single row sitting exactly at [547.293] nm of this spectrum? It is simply 1.786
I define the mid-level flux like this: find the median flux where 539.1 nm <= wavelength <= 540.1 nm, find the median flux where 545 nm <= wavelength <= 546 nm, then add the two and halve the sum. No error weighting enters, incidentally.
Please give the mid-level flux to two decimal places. 1.95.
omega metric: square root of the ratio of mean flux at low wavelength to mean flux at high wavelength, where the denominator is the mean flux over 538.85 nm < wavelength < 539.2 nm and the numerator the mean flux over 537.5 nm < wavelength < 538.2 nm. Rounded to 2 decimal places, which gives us 1.08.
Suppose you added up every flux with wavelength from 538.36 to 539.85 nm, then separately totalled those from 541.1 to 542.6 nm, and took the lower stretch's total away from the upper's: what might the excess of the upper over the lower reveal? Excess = 2.6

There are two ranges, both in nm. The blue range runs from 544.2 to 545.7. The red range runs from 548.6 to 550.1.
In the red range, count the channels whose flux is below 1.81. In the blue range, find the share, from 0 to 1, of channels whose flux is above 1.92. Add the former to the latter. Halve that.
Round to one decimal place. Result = 3.3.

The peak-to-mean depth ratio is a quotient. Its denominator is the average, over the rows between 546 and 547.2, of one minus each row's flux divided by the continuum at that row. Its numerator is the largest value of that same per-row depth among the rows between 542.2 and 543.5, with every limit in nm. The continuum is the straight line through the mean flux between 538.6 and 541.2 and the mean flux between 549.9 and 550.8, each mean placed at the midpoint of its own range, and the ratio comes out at 1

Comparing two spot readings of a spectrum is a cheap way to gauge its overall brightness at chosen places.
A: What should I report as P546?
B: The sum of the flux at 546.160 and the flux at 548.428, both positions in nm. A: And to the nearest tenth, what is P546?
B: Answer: 3.3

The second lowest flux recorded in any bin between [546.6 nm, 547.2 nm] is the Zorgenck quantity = 1.448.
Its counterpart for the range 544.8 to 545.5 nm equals 1.54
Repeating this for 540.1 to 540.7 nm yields 1.635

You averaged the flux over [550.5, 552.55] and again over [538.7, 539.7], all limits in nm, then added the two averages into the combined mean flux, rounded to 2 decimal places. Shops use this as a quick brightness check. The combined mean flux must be 3.69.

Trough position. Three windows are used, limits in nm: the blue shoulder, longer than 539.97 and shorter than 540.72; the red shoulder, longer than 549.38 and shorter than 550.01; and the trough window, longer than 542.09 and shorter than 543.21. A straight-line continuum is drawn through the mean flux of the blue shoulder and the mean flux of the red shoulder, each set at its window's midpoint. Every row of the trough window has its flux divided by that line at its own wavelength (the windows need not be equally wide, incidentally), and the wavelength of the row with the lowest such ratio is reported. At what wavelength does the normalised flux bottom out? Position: 542.900 nm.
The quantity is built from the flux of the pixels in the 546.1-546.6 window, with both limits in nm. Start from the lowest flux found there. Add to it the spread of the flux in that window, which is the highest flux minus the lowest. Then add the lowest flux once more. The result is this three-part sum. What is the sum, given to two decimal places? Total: 3.58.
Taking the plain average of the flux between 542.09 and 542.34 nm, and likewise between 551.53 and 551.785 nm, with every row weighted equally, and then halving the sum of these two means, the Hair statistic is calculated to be 2.12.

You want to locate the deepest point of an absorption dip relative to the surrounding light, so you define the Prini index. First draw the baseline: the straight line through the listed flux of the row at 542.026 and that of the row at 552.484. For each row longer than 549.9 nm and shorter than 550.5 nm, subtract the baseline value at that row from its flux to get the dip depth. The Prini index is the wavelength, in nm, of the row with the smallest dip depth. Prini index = 550.199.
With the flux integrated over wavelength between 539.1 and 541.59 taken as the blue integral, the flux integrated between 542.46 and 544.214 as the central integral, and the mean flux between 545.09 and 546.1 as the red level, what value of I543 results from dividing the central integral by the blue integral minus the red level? 1.3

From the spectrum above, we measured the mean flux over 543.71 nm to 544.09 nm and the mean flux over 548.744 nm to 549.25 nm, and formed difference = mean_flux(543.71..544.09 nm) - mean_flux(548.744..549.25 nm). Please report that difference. 0.10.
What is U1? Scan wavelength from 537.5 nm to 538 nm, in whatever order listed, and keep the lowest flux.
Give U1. 1.649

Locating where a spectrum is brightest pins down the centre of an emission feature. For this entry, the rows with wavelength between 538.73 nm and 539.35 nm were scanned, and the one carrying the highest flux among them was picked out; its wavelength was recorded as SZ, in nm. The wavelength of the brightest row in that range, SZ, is 538.790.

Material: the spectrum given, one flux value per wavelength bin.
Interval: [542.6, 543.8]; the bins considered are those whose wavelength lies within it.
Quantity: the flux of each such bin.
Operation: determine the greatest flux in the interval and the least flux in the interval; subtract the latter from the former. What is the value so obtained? 0.51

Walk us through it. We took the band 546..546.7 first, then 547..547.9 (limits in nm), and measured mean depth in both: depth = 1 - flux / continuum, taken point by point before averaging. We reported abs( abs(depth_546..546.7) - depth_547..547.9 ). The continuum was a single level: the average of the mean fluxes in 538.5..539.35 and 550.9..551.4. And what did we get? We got 0.21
